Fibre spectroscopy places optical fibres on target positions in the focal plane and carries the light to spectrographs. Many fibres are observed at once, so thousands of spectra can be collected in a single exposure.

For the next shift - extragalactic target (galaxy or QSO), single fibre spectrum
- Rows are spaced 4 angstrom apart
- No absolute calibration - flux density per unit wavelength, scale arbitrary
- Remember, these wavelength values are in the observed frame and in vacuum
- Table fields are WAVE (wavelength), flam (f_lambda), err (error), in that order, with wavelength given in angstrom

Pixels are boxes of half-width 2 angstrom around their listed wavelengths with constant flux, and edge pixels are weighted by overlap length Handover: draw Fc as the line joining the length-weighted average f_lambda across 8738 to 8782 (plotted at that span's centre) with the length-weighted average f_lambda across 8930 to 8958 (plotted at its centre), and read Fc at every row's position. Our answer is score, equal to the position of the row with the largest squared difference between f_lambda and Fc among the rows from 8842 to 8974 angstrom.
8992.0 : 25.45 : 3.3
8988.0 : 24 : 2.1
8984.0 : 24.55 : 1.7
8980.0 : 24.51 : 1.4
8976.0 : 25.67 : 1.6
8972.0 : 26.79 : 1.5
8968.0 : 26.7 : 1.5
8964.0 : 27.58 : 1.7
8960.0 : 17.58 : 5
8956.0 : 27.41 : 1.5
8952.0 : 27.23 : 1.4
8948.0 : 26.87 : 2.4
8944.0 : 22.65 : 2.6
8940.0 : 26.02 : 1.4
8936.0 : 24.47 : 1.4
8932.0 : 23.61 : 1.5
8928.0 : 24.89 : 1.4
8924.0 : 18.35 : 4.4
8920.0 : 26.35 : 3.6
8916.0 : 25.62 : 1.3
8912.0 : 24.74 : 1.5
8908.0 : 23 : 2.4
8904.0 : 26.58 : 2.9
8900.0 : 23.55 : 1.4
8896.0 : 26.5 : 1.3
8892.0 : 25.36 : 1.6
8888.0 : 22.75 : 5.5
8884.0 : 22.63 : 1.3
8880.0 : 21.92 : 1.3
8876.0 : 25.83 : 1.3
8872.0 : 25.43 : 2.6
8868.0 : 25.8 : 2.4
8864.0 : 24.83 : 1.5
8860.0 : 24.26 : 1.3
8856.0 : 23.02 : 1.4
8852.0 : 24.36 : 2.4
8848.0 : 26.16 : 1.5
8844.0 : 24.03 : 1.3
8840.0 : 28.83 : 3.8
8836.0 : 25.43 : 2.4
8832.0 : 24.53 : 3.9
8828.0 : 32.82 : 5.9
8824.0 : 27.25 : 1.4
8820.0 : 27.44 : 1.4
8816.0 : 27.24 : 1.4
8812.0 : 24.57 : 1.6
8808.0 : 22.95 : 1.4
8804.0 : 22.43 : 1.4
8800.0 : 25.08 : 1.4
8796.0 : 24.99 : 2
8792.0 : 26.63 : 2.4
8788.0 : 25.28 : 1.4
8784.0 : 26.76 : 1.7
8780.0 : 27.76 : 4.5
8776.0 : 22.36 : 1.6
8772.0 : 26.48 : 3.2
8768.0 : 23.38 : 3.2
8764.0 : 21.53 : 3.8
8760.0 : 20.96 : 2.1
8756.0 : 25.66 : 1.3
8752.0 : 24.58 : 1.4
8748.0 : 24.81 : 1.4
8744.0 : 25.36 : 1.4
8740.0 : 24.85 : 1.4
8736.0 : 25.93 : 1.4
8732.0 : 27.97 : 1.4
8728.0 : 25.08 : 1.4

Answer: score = 8960.0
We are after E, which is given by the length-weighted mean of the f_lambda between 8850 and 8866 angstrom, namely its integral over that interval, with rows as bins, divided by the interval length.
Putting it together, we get 24.1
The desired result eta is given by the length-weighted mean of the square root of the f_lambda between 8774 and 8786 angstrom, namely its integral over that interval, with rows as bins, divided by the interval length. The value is 5.06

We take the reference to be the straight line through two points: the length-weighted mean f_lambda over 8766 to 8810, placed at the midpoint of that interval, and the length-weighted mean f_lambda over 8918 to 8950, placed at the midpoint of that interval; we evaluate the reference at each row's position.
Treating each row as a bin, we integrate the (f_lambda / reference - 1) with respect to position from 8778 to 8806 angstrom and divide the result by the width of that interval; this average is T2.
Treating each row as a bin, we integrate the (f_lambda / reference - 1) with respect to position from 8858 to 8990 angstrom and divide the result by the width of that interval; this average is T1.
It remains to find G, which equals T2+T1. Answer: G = 0.05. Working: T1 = 0.02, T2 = 0.03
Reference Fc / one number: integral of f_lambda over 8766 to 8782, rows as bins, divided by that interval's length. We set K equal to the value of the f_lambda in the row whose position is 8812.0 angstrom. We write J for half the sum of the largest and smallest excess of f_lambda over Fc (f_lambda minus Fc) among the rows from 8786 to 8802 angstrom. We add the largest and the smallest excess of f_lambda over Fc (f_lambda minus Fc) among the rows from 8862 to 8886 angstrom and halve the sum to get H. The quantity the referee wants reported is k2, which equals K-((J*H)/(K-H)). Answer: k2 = 24.6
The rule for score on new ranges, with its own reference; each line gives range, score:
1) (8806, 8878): 8828.0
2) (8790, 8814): 8804.0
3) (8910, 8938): 8924.0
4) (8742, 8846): 8828.0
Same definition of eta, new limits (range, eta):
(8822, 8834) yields 5.30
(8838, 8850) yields 5.13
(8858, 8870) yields 5.00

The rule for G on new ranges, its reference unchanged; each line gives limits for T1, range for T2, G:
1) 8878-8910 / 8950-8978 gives 0.05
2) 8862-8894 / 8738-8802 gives -0.01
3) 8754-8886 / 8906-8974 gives 0.04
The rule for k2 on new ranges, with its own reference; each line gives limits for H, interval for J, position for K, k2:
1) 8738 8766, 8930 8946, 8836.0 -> 25.4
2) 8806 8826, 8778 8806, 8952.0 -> 27.2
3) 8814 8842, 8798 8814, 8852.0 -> 24.6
